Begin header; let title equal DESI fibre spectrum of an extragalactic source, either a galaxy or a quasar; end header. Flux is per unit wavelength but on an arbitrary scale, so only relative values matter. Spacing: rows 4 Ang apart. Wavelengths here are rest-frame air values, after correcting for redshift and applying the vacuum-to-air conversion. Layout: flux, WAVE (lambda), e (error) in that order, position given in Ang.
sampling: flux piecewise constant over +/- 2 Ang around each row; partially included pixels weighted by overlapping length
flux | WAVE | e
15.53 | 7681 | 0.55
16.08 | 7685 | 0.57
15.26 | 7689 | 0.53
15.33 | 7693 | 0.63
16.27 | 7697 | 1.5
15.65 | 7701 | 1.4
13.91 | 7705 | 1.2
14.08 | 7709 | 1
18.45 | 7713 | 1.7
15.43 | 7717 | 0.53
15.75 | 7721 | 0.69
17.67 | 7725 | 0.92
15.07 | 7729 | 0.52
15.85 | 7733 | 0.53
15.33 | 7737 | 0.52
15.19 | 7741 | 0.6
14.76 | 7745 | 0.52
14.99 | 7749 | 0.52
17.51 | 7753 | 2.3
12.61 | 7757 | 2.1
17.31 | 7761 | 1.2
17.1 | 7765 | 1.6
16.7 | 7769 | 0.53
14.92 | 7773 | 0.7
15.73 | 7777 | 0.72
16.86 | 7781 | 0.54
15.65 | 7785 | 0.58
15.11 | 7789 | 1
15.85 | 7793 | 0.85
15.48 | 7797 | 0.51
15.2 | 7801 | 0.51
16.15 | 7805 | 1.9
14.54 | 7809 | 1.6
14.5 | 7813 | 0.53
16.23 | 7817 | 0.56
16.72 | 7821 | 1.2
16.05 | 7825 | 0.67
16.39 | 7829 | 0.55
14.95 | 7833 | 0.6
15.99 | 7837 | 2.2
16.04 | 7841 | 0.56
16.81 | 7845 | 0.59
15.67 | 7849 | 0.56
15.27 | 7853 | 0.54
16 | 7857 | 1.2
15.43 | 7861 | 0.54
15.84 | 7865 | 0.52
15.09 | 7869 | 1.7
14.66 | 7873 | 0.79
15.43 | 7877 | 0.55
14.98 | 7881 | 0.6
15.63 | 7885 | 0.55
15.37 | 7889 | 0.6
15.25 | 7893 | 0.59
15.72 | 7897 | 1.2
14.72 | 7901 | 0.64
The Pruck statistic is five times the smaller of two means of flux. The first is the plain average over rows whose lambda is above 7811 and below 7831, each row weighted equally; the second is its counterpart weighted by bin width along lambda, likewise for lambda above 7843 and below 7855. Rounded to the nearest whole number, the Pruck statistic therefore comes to 80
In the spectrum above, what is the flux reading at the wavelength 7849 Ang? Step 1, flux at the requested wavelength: 15.67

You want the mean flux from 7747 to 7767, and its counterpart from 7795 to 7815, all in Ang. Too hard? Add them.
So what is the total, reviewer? 31.1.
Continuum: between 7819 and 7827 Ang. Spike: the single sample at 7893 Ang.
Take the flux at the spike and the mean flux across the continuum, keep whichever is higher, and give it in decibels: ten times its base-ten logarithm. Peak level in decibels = 12.14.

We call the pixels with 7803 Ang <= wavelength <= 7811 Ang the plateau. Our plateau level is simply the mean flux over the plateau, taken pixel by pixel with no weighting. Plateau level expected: 15.3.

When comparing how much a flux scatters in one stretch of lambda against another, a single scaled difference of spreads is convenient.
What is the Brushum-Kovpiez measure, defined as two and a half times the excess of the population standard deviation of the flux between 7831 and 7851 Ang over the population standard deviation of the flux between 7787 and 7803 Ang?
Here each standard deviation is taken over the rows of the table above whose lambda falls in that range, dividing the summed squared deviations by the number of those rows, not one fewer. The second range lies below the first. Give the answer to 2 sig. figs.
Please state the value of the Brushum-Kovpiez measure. 0.78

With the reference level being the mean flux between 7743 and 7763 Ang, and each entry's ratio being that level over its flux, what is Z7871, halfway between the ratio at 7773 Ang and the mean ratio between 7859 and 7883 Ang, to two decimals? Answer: 1.02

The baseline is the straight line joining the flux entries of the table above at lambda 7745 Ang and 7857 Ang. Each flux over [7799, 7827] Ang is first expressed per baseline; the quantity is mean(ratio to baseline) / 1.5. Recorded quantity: 0.672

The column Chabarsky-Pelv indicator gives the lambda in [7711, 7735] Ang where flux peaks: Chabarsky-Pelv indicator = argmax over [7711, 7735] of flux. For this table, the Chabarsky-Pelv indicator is 7713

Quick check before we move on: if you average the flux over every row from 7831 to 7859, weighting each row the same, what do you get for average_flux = 15.8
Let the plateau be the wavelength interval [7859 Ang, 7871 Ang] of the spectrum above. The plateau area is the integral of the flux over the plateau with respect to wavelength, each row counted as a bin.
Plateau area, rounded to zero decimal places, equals 185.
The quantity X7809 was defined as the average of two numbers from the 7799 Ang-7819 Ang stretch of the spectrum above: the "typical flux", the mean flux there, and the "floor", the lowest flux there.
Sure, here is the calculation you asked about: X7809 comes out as 14.9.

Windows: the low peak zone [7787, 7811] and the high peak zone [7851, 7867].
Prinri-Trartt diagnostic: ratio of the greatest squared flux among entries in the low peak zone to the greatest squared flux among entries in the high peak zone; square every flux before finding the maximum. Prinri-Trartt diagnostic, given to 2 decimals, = 1.02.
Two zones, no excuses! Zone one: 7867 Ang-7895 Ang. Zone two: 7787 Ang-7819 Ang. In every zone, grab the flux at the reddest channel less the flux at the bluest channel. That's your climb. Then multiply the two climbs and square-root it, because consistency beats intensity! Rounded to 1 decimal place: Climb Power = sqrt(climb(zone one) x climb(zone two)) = 0.4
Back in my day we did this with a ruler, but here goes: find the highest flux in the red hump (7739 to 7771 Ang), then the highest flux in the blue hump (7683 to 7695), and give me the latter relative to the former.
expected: 0.92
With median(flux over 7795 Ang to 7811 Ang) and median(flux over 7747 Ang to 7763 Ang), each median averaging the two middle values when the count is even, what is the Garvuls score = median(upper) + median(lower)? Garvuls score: 31.5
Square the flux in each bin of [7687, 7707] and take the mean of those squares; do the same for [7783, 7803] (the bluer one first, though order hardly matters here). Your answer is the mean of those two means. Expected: 237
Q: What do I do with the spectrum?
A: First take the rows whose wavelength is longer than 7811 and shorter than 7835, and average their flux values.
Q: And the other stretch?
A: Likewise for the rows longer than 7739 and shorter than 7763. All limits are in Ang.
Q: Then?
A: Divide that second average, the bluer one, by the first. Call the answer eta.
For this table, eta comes 0.97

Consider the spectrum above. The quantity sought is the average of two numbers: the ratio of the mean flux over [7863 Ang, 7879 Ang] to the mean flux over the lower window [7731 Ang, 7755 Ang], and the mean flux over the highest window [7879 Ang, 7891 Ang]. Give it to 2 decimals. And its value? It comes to 8.15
